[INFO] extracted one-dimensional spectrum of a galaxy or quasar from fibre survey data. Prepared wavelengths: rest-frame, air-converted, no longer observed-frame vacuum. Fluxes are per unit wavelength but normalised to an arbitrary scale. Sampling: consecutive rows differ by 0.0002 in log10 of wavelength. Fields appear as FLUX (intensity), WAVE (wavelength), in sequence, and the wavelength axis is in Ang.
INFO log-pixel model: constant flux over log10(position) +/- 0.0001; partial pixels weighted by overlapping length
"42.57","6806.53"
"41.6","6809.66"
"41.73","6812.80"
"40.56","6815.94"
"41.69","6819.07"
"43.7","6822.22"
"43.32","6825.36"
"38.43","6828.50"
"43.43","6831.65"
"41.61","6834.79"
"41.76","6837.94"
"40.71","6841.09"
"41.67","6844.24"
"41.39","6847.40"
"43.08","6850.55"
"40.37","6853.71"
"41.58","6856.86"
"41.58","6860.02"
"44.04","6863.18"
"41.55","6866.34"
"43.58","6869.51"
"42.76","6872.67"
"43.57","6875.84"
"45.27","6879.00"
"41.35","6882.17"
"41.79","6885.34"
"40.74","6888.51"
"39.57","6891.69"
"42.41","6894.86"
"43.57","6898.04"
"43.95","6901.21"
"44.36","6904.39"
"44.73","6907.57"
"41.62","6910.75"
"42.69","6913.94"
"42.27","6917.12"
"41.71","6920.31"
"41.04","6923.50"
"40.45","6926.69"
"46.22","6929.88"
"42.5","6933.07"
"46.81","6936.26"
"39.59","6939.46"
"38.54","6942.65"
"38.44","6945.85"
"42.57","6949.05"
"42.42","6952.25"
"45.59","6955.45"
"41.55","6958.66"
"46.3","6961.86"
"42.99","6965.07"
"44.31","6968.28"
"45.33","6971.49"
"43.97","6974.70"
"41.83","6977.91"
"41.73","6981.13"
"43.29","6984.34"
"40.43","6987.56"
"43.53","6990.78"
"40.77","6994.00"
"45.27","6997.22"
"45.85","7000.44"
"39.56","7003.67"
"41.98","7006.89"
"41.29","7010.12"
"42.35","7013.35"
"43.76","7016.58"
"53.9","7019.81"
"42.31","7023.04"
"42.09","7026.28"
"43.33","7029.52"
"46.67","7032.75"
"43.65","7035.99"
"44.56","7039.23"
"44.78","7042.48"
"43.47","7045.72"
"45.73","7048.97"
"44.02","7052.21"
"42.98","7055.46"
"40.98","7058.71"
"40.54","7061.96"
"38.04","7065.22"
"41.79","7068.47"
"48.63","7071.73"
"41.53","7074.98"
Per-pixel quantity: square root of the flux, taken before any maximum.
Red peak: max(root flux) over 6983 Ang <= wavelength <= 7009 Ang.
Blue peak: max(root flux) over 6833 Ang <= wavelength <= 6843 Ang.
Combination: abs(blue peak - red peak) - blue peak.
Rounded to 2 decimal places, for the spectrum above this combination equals -6.15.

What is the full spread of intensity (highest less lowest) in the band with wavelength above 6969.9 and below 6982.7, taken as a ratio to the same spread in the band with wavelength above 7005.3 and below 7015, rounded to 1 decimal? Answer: 3.4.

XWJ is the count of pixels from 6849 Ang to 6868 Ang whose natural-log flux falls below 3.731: 4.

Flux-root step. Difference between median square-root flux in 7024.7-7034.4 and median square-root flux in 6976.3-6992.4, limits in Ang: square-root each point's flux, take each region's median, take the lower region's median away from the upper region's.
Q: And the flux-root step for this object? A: 0.115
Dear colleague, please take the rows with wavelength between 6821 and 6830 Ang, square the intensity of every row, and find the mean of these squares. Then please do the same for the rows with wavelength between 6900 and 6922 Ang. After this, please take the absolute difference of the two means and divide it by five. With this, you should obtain 20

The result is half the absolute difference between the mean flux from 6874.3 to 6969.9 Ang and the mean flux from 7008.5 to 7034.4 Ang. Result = 0.92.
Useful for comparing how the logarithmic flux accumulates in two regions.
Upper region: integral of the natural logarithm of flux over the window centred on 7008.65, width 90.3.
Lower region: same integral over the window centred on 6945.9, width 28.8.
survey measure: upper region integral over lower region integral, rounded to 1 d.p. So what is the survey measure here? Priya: 3.2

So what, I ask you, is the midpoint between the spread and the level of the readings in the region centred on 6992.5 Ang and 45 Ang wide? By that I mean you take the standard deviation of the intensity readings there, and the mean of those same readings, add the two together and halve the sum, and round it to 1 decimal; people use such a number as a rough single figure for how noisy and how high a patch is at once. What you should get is 22.3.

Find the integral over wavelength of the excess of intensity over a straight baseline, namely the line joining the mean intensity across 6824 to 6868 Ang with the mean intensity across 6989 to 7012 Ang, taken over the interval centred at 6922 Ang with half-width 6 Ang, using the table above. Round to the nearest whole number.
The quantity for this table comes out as -10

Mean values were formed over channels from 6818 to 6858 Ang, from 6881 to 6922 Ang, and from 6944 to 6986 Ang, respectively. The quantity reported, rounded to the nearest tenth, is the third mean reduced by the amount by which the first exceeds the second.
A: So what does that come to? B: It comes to 43.7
